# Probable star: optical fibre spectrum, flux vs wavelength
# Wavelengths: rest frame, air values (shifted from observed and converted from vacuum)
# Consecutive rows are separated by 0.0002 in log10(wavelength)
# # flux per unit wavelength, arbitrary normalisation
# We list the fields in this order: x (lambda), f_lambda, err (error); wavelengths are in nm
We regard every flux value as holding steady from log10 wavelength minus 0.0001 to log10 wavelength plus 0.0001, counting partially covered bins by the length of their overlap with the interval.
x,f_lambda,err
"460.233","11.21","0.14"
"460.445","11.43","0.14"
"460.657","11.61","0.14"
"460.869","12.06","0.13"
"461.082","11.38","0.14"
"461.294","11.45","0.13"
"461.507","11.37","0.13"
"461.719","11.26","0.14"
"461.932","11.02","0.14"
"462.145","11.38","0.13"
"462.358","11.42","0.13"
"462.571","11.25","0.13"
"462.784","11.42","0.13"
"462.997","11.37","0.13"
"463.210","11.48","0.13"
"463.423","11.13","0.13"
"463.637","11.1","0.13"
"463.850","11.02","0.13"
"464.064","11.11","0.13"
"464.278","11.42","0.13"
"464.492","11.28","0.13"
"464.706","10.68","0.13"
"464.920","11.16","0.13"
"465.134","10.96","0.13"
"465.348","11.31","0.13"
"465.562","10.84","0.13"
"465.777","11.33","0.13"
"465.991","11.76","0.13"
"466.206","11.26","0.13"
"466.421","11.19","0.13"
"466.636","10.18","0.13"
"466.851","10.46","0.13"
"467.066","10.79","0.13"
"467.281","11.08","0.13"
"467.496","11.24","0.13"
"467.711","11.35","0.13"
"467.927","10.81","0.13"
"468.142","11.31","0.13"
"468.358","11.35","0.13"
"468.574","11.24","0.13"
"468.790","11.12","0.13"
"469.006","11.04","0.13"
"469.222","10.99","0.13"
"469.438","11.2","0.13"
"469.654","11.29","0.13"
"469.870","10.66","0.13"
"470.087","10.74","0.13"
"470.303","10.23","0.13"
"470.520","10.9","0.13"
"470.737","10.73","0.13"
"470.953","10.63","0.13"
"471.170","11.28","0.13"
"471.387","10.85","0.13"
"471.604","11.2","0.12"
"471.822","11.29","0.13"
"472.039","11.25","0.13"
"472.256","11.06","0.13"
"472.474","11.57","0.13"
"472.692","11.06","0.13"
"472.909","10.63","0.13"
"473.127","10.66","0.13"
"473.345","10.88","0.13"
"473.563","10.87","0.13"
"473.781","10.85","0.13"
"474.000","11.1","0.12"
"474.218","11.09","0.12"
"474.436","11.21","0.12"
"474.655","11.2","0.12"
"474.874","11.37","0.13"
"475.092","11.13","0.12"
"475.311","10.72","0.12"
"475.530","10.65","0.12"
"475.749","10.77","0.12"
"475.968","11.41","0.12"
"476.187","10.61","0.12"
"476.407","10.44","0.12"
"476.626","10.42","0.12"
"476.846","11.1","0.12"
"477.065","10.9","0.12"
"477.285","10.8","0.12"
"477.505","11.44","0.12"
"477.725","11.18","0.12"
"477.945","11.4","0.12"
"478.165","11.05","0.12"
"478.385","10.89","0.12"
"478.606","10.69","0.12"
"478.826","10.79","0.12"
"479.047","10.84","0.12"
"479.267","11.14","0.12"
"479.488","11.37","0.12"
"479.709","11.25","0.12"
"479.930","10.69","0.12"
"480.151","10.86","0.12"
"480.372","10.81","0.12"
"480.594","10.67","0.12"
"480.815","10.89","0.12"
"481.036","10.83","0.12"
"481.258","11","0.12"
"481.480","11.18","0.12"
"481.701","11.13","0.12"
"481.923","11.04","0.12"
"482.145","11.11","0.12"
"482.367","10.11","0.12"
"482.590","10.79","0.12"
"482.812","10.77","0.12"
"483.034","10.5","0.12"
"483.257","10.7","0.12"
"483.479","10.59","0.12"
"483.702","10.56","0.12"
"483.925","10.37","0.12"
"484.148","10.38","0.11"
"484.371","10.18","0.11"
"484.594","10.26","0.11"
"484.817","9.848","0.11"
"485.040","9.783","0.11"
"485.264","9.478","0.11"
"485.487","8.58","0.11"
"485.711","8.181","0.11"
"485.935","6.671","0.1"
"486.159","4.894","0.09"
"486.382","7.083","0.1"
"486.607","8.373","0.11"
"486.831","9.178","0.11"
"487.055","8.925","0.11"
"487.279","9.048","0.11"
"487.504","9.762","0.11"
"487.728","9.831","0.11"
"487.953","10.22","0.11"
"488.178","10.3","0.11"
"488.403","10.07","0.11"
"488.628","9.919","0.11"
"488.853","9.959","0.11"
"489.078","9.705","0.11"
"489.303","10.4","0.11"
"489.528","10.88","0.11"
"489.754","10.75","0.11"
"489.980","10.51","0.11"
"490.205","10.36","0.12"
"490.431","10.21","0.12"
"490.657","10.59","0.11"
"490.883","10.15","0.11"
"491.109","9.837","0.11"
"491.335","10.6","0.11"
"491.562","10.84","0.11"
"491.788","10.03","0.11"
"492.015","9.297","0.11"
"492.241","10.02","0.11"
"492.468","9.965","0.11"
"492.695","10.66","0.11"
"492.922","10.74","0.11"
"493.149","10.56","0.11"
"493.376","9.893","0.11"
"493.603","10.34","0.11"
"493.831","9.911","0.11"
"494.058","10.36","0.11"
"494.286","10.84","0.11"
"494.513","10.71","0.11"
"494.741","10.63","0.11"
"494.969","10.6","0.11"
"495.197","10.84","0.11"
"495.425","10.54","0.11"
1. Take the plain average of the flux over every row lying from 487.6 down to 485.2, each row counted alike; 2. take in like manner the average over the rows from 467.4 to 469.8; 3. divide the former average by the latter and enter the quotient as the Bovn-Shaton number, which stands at 0.73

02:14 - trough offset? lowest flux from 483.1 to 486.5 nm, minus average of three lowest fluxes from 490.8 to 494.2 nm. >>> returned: -4.8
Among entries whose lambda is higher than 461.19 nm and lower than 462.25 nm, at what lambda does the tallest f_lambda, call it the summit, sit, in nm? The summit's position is 461.294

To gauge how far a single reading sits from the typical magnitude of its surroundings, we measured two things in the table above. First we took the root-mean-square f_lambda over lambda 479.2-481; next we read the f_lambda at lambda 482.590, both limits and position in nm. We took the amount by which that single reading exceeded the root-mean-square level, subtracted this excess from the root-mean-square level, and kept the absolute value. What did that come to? 11.1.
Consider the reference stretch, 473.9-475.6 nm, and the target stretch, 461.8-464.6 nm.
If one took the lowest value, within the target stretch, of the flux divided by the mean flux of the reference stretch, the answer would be 1.00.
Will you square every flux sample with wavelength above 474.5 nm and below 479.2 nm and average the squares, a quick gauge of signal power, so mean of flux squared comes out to 120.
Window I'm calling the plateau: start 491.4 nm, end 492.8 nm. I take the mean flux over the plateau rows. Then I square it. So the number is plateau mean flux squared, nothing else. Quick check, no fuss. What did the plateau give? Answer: 103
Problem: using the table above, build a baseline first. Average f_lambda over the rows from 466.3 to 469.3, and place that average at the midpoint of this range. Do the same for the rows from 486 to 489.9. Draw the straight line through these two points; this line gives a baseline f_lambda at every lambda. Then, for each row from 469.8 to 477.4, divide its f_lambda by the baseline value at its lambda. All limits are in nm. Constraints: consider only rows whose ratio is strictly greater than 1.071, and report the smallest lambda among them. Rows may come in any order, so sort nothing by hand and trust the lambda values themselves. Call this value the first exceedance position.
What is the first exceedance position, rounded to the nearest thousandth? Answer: 472.474 nm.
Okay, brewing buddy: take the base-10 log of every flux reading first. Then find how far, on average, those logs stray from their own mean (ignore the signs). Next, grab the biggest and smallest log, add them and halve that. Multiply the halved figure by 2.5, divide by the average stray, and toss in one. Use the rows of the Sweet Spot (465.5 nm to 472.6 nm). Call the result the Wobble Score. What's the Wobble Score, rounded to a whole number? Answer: 232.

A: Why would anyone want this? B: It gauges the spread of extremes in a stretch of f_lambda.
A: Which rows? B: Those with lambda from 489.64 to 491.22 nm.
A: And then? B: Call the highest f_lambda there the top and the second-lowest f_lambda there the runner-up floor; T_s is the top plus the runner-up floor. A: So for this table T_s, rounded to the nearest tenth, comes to 20.9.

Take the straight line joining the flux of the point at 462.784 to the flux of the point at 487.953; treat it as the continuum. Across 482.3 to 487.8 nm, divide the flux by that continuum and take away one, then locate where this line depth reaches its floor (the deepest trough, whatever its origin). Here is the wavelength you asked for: 486.159 nm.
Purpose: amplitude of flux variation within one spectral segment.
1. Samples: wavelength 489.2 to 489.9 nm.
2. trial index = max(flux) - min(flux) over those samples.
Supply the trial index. 0.5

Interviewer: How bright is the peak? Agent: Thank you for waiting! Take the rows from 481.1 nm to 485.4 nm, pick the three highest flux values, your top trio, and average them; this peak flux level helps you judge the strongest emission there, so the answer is 11.14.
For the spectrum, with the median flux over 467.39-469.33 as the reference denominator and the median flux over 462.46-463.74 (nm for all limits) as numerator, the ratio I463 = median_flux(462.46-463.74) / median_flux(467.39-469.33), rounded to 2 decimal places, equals 1.01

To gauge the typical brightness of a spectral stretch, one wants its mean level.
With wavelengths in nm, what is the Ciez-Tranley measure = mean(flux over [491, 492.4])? 10.1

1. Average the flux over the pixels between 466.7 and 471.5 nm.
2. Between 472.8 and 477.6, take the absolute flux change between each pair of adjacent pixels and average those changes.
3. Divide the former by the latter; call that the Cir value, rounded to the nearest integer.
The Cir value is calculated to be 47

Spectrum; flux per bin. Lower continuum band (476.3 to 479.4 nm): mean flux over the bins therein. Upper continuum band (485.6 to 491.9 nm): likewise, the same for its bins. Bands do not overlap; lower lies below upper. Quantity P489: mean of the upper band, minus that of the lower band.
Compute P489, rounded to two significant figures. -1.4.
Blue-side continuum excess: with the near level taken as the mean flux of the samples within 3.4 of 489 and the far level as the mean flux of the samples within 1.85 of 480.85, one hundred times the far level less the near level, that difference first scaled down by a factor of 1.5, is 91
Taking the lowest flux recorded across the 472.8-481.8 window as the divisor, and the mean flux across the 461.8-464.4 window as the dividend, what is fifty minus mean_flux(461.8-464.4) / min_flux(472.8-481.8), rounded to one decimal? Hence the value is 48.9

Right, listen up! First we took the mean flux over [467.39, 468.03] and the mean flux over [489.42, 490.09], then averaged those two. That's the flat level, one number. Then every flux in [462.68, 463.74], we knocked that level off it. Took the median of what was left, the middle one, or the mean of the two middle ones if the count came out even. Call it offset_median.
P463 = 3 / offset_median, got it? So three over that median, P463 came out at 7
